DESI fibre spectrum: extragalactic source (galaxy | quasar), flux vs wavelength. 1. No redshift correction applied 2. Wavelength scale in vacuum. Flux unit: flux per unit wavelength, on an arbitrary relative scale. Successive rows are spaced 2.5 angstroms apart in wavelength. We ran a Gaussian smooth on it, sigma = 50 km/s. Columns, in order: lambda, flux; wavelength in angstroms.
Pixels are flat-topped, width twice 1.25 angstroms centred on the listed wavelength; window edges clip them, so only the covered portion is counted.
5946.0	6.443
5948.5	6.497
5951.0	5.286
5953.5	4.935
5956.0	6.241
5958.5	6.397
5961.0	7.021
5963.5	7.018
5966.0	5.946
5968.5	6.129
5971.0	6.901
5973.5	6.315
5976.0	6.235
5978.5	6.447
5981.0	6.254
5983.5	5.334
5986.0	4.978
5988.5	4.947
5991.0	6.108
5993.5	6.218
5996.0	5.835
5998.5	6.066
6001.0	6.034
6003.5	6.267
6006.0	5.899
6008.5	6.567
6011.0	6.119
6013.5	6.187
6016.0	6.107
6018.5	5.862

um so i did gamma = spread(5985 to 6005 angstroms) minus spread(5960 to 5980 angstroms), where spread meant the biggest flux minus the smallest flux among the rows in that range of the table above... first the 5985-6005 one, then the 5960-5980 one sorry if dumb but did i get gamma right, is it 0.2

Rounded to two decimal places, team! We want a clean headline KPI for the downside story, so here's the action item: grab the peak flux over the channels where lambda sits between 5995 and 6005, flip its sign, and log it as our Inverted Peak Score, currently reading -6.27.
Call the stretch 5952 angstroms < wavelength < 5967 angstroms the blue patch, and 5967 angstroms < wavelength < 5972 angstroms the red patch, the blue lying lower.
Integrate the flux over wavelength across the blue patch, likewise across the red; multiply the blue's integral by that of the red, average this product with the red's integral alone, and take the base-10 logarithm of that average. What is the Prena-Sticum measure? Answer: 3.19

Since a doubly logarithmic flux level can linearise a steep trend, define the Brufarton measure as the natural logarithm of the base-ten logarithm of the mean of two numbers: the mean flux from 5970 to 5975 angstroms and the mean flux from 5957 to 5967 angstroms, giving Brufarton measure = -0.20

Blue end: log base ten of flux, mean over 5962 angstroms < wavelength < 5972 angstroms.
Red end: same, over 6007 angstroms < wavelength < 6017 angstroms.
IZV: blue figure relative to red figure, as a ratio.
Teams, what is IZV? 1.02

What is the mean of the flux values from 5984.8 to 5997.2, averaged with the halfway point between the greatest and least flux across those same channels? 5.60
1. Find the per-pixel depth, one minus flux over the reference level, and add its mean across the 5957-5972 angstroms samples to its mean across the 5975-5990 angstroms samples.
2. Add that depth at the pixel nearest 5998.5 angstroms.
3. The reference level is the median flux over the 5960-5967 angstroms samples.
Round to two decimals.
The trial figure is 0.39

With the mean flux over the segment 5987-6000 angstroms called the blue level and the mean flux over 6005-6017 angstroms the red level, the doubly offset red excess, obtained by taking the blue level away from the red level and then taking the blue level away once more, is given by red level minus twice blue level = -5.5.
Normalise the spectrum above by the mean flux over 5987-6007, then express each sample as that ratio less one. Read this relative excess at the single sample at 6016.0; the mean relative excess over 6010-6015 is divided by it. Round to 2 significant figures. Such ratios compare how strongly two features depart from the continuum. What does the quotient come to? 1.2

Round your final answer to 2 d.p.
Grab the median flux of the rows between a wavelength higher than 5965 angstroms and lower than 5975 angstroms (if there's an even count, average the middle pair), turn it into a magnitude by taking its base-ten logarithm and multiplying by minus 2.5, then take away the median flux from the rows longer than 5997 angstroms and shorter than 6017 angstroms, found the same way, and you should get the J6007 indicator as -8.10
